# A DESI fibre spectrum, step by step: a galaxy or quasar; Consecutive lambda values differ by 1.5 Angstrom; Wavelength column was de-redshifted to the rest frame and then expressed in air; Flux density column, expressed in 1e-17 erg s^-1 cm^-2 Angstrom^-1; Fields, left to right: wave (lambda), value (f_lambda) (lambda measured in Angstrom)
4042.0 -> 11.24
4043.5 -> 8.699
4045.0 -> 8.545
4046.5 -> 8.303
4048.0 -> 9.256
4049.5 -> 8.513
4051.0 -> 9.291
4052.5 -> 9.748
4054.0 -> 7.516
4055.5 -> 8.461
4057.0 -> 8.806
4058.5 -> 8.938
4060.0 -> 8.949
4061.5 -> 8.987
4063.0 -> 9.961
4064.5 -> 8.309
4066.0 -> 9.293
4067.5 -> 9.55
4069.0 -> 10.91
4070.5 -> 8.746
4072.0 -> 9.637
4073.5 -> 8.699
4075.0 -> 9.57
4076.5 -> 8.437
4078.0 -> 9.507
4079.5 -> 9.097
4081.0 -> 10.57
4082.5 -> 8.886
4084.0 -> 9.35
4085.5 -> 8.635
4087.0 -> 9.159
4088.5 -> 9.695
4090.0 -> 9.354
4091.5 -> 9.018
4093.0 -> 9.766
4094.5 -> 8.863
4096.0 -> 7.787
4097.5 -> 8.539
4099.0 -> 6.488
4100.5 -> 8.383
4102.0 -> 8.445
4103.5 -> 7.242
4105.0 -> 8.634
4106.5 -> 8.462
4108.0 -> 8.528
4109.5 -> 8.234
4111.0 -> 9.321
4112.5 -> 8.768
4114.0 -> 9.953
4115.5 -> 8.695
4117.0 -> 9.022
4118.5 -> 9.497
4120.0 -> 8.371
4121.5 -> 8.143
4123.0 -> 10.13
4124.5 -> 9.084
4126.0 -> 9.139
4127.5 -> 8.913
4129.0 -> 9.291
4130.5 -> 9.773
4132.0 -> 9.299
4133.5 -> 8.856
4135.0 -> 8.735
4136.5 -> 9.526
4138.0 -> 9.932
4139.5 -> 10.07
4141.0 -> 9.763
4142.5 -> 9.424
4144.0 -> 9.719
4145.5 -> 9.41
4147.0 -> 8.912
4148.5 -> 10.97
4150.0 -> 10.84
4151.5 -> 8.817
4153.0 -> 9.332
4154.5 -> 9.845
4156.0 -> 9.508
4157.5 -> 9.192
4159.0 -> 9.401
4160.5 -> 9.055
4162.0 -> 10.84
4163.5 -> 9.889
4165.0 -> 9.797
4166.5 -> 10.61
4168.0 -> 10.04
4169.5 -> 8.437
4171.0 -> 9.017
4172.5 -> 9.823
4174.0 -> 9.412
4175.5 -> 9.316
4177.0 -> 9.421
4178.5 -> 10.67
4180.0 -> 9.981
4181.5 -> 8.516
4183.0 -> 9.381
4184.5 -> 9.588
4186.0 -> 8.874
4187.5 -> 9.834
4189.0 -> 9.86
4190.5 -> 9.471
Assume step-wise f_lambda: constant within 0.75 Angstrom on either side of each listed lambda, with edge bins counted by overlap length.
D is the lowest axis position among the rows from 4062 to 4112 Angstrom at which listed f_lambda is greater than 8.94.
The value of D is 4063.0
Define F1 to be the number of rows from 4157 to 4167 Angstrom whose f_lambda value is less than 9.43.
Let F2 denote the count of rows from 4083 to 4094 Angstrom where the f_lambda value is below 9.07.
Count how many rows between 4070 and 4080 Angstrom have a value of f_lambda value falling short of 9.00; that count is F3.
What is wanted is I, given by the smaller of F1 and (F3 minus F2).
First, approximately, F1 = 3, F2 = 2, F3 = 3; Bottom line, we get 1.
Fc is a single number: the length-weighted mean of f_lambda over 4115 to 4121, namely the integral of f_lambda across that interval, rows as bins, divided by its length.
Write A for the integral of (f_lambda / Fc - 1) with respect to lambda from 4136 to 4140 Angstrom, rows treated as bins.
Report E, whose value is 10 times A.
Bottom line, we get 4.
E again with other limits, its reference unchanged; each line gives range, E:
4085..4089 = 1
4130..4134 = 2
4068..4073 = 5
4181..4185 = 1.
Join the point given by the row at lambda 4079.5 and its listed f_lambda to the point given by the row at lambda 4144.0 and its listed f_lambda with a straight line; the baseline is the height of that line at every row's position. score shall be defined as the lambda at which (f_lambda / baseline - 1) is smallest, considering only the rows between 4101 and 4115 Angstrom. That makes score 4103.5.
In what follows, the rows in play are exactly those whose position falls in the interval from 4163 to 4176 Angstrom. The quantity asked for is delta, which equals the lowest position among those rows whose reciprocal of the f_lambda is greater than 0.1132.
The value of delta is 4169.5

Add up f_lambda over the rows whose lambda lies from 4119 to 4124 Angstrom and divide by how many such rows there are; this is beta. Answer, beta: 8.9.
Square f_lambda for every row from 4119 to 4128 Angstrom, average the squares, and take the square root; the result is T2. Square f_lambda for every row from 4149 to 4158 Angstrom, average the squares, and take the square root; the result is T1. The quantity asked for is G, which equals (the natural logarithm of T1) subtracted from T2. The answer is 6.72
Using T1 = 9.6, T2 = 9.0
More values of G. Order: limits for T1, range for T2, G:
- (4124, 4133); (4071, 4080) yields 6.94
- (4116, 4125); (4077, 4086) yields 7.16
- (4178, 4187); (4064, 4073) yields 7.19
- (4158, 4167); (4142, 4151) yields 7.61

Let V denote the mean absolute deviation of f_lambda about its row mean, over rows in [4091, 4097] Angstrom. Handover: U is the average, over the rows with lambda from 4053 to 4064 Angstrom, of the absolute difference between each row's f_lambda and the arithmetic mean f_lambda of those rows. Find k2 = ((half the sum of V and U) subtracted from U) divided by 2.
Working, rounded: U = 0.47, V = 0.54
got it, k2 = -0.018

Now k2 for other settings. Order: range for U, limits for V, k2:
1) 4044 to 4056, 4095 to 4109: -0.011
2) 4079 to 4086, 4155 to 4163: 0.006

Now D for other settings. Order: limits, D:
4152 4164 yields 4153.0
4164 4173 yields 4165.0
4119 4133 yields 4123.0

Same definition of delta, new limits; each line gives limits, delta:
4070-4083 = 4070.5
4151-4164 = 4151.5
